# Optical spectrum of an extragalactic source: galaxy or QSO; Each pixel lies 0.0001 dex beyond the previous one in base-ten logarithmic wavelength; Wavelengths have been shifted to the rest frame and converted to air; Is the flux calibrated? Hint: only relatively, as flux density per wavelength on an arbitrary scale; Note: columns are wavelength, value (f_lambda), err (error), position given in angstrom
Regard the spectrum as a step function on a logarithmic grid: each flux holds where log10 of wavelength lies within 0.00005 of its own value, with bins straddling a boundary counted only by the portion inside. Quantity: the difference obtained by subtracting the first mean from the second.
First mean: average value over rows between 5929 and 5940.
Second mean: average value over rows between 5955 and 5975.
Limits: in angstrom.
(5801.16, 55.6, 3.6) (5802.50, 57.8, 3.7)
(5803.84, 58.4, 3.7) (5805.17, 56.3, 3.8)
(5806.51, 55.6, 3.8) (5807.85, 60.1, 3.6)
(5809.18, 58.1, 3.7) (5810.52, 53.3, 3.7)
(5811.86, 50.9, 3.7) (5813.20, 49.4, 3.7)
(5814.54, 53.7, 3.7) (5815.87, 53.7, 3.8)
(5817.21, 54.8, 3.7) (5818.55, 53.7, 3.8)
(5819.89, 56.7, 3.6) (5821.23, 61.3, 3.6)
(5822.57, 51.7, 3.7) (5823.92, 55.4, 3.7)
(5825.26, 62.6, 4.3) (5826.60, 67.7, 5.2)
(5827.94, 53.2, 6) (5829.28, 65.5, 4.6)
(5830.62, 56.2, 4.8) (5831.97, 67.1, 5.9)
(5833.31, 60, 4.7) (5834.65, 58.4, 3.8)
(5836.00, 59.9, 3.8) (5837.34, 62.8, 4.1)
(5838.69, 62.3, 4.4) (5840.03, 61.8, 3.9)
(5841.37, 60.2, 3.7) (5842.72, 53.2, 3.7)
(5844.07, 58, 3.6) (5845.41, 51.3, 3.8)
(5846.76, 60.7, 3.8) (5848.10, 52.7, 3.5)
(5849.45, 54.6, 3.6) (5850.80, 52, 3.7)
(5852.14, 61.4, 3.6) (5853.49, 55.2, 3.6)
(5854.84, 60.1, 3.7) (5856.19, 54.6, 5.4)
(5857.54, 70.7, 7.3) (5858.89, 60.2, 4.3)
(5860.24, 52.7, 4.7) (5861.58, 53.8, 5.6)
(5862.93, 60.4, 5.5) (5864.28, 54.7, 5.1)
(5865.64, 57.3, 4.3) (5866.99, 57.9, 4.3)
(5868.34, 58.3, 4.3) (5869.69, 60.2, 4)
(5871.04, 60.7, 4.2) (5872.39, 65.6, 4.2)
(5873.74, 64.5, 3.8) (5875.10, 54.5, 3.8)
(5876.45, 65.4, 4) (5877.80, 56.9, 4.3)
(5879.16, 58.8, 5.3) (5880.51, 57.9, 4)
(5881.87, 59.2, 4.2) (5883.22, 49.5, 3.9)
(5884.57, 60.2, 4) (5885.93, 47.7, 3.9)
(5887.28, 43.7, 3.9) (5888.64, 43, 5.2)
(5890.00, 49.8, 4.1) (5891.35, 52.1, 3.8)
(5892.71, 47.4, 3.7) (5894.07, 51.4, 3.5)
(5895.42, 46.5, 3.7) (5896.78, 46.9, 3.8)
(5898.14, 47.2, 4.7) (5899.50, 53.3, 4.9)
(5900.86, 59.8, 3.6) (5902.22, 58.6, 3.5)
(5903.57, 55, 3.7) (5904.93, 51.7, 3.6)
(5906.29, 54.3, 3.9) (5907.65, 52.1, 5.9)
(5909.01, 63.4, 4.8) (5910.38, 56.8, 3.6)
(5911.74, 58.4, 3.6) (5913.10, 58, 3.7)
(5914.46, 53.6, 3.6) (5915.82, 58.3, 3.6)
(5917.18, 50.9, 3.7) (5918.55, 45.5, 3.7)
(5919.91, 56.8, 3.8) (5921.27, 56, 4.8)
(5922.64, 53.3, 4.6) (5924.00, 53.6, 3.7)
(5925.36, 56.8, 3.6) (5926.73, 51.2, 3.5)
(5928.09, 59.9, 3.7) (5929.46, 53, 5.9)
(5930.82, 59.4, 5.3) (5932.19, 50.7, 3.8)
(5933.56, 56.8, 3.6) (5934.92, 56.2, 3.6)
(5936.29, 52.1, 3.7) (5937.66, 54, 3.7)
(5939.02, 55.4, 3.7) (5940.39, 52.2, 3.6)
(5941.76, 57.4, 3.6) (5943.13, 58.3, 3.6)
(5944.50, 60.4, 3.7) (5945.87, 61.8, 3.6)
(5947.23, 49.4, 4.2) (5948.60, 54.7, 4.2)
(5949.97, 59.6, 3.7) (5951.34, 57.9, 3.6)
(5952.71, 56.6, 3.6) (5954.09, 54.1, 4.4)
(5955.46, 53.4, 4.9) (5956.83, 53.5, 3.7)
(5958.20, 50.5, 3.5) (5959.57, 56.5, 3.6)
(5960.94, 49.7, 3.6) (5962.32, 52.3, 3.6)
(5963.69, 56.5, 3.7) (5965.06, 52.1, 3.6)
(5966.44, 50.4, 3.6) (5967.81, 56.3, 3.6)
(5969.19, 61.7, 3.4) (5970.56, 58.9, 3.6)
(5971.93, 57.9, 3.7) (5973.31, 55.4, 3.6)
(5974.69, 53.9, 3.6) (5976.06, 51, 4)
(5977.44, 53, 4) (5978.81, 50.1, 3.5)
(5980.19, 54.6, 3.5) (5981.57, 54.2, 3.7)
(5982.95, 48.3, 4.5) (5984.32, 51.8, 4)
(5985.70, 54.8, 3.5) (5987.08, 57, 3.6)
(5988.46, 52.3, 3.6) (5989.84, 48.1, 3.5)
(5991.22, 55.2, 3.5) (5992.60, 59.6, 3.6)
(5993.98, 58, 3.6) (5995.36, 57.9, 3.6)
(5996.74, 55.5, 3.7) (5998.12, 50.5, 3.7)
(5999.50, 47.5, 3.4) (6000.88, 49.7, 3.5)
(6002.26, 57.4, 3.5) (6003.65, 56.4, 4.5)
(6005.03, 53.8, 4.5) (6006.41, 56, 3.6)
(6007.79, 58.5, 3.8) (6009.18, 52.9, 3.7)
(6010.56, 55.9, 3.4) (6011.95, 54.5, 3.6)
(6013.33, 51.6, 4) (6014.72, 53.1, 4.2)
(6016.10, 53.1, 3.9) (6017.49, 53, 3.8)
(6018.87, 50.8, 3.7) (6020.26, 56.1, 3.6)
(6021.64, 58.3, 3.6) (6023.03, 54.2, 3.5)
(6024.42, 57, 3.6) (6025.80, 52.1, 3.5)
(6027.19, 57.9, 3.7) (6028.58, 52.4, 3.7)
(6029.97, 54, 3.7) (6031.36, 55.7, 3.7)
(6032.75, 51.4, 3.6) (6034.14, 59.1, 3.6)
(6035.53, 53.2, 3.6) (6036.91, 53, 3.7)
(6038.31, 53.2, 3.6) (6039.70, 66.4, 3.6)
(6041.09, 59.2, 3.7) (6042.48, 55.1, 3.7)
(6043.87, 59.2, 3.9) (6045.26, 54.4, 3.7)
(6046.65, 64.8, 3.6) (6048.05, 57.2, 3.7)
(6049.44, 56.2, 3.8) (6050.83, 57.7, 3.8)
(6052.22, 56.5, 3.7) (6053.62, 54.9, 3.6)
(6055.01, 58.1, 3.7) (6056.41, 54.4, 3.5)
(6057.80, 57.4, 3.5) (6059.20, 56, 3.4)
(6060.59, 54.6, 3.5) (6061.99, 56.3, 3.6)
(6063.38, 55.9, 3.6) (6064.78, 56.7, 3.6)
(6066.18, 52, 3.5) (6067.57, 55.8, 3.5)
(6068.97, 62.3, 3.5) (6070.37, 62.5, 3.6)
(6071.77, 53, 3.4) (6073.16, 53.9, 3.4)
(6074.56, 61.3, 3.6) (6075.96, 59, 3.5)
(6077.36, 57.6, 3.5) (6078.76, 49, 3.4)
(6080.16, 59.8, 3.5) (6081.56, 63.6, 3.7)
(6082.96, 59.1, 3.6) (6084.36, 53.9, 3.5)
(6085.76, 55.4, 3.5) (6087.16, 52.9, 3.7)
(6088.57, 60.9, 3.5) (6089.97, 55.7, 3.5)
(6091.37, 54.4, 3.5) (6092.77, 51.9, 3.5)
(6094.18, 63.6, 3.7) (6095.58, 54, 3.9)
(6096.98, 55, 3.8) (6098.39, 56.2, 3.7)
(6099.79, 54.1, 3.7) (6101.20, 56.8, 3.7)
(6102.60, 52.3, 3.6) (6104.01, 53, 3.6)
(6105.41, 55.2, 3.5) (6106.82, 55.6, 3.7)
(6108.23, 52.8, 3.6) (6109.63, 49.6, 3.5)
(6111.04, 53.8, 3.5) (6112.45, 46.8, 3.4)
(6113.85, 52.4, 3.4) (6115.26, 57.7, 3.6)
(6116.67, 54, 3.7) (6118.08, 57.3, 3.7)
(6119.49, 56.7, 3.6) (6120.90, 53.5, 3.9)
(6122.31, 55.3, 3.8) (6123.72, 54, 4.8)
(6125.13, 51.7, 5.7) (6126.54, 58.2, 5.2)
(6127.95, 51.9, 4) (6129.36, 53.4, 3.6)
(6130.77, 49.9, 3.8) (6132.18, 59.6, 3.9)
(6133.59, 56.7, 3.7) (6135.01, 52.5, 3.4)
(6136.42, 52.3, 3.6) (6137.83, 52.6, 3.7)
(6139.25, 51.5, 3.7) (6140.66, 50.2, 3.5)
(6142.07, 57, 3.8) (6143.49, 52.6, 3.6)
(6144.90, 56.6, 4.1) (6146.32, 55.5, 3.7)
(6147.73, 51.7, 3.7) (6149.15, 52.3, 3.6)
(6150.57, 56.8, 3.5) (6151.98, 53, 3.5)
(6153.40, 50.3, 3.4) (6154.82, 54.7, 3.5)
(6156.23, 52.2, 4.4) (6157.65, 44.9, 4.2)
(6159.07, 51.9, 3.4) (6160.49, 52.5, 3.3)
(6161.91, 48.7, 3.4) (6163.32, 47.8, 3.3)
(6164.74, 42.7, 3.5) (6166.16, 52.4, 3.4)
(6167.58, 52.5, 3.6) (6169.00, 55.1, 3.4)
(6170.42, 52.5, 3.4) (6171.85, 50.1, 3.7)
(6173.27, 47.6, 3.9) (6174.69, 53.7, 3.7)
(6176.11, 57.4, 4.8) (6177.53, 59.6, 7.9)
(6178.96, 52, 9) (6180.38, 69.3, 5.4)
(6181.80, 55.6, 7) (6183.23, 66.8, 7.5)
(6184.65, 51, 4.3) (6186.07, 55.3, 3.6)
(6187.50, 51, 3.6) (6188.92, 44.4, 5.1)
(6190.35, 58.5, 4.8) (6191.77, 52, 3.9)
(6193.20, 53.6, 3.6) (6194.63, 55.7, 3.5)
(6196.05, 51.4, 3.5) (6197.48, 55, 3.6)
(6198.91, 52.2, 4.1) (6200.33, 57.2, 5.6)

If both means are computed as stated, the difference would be -0.1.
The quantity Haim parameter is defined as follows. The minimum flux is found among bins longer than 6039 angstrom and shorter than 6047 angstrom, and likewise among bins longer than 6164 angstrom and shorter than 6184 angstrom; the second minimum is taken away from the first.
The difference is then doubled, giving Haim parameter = 23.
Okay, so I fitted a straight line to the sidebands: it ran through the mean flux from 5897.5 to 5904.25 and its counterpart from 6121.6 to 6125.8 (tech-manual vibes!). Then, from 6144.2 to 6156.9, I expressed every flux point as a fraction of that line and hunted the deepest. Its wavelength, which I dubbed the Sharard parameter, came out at 6153.40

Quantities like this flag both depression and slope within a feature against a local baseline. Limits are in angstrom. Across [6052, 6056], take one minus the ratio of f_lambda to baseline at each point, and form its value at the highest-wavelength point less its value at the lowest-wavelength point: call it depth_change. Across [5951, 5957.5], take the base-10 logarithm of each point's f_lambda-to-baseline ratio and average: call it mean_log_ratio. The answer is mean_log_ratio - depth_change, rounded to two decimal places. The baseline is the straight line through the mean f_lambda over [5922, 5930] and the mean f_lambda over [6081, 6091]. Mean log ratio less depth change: 0.03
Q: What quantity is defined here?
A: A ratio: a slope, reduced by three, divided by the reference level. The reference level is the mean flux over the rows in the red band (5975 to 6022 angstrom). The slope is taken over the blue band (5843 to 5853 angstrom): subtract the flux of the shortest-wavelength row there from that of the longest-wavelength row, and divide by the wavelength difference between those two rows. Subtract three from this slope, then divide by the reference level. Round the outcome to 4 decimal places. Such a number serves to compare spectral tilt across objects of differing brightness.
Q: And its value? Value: -0.0479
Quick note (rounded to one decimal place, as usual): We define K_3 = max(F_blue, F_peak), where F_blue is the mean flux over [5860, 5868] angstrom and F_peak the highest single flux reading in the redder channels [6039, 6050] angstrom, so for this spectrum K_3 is 66.4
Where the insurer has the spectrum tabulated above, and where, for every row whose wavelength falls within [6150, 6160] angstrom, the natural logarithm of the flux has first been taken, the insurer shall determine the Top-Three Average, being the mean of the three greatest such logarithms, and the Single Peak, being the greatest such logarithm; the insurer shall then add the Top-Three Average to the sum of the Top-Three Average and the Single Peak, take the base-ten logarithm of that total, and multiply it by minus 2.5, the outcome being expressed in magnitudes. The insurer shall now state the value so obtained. -2.70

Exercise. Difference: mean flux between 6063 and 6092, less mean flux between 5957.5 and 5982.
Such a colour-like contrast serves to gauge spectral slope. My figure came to 2.7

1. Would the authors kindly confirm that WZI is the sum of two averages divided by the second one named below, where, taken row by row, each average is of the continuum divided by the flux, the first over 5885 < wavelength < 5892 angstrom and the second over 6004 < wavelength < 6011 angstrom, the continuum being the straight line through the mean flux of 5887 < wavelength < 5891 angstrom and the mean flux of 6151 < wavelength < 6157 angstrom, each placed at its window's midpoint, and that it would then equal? 2.10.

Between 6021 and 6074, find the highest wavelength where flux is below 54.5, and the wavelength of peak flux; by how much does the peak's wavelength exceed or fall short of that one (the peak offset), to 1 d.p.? -33.5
